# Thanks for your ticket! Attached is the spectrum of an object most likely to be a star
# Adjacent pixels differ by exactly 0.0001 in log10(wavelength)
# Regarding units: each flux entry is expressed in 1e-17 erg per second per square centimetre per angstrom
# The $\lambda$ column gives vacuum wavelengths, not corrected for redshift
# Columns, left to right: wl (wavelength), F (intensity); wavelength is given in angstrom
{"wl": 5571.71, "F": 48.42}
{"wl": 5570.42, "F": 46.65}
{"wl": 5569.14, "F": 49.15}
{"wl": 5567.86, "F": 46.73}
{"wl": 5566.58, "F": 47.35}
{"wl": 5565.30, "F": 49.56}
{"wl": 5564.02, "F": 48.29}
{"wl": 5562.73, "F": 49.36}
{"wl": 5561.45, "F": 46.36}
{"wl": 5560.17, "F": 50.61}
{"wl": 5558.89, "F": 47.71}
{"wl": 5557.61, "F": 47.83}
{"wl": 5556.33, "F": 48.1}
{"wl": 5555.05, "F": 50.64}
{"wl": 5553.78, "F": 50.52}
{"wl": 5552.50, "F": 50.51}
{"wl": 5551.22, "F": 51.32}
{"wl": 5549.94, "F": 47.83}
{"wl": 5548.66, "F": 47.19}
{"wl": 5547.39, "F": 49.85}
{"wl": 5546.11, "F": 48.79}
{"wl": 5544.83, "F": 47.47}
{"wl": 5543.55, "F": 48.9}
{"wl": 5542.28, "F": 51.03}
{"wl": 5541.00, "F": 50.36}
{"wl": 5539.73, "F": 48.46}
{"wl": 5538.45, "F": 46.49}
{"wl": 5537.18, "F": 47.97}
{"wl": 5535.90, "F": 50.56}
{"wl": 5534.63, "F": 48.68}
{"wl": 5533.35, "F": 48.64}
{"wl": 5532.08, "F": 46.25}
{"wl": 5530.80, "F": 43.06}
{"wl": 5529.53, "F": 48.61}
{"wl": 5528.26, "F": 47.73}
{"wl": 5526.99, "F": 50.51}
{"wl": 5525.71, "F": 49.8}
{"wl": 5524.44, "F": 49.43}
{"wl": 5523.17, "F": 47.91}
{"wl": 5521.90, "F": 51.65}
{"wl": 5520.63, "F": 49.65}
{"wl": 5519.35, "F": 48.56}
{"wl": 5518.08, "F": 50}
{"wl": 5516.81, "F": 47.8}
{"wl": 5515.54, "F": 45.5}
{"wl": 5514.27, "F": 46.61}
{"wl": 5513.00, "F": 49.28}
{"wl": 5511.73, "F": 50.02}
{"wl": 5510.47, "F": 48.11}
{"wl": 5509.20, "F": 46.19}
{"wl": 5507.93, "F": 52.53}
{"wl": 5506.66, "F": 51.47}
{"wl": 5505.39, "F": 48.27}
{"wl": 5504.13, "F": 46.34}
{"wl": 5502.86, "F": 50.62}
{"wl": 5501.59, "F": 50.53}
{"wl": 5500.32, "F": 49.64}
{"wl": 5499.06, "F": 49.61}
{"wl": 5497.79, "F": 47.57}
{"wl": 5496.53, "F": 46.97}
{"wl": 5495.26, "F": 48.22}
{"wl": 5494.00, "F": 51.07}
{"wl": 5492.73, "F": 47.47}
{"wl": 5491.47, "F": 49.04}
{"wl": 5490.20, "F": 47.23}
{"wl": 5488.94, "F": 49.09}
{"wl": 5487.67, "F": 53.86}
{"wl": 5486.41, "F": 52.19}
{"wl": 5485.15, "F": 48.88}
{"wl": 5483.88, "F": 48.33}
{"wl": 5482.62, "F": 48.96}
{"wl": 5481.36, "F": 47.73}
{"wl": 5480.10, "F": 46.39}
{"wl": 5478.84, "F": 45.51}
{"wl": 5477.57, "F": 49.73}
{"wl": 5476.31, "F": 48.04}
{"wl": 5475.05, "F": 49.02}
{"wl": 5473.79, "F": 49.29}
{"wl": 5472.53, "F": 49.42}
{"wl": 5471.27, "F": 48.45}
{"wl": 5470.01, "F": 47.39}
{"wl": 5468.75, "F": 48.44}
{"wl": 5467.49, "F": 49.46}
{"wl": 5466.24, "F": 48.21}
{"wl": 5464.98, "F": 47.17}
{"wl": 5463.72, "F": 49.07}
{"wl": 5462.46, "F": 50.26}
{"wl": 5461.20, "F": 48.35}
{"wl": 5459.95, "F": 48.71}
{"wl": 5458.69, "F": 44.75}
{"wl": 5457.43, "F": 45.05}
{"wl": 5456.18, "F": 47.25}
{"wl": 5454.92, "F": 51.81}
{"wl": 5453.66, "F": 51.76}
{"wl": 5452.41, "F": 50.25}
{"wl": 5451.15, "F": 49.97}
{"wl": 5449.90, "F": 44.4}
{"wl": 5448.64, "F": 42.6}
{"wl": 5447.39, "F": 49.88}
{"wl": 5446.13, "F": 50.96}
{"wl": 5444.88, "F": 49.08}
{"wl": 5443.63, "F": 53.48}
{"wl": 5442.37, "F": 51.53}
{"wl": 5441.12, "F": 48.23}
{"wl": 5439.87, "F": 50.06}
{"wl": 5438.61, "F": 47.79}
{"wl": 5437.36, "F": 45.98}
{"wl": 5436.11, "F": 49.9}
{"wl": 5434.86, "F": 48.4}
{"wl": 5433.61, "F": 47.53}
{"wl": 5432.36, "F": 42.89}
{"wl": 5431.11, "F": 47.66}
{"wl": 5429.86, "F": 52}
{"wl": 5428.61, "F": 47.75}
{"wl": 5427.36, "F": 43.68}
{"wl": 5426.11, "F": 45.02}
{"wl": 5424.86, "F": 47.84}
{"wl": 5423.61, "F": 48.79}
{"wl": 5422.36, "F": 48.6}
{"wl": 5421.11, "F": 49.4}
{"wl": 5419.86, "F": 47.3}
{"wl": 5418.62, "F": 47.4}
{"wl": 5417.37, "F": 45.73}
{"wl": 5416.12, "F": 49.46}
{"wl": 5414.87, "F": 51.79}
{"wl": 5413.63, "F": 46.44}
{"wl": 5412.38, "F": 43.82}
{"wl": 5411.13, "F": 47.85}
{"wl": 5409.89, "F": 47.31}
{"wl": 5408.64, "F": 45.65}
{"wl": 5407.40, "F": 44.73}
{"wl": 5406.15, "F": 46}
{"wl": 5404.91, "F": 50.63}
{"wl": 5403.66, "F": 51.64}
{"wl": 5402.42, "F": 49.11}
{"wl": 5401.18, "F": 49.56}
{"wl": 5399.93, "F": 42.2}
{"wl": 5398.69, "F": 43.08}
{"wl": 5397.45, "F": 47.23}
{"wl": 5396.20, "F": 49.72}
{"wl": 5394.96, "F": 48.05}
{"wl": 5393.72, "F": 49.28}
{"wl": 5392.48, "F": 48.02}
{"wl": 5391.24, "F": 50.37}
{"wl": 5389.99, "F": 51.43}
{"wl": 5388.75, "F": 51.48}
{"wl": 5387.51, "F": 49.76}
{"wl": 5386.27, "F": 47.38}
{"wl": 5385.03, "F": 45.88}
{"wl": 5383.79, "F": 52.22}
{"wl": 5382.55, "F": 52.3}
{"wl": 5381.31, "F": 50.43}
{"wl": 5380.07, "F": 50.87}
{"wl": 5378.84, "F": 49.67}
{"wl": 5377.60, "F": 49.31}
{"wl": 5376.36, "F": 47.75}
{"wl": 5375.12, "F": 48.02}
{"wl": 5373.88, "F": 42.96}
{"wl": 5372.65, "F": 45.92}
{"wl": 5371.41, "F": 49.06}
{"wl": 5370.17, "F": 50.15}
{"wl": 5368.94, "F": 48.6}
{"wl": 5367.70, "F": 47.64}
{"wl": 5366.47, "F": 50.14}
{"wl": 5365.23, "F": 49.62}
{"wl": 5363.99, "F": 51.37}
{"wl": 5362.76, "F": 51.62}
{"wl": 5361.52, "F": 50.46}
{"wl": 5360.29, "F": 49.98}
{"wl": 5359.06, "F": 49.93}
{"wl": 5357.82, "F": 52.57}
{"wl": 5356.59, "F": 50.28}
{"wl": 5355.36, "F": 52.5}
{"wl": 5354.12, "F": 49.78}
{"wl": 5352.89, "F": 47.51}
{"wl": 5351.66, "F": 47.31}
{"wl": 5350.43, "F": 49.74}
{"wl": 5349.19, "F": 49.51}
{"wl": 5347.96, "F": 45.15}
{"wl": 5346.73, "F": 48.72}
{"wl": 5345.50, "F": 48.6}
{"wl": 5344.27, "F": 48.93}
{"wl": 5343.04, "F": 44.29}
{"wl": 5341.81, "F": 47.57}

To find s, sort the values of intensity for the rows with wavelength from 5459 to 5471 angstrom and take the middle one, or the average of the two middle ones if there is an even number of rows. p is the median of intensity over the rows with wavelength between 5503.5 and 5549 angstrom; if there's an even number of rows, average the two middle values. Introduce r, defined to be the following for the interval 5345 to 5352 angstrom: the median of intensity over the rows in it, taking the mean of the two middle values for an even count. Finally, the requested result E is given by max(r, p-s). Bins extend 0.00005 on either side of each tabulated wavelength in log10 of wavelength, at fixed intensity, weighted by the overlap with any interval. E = 48.7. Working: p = 48.6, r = 48.7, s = 48.4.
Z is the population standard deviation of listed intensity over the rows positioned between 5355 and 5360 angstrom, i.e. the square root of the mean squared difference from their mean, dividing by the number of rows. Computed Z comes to 1.22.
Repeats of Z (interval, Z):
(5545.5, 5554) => 1.42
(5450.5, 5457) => 1.66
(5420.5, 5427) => 1.54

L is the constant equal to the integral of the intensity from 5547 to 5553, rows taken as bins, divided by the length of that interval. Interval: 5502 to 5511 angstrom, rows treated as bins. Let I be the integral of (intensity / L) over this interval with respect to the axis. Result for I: 9.0 angstrom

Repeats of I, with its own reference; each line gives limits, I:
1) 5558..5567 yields 8.8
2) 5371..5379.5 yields 8.2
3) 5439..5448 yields 9.2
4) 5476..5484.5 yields 8.2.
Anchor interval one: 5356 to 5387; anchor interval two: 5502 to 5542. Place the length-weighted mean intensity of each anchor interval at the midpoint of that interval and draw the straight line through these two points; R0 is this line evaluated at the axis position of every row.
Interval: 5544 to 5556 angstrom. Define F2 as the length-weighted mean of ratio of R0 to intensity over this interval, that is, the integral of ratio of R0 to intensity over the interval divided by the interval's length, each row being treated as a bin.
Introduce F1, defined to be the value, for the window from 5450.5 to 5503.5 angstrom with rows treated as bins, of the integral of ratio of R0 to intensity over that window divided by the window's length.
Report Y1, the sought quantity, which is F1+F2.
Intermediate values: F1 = 1.00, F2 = 0.98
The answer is 1.99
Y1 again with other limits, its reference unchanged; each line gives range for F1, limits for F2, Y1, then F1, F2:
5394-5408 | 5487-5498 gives 2.04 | 1.04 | 1.00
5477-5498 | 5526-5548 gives 2.01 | 1.00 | 1.00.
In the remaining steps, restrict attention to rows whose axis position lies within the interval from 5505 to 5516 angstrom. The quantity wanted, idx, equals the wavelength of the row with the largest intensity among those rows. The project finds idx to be 5507.93 angstrom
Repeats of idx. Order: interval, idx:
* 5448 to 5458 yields 5454.92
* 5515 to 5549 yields 5521.90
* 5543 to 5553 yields 5551.22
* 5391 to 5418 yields 5414.87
